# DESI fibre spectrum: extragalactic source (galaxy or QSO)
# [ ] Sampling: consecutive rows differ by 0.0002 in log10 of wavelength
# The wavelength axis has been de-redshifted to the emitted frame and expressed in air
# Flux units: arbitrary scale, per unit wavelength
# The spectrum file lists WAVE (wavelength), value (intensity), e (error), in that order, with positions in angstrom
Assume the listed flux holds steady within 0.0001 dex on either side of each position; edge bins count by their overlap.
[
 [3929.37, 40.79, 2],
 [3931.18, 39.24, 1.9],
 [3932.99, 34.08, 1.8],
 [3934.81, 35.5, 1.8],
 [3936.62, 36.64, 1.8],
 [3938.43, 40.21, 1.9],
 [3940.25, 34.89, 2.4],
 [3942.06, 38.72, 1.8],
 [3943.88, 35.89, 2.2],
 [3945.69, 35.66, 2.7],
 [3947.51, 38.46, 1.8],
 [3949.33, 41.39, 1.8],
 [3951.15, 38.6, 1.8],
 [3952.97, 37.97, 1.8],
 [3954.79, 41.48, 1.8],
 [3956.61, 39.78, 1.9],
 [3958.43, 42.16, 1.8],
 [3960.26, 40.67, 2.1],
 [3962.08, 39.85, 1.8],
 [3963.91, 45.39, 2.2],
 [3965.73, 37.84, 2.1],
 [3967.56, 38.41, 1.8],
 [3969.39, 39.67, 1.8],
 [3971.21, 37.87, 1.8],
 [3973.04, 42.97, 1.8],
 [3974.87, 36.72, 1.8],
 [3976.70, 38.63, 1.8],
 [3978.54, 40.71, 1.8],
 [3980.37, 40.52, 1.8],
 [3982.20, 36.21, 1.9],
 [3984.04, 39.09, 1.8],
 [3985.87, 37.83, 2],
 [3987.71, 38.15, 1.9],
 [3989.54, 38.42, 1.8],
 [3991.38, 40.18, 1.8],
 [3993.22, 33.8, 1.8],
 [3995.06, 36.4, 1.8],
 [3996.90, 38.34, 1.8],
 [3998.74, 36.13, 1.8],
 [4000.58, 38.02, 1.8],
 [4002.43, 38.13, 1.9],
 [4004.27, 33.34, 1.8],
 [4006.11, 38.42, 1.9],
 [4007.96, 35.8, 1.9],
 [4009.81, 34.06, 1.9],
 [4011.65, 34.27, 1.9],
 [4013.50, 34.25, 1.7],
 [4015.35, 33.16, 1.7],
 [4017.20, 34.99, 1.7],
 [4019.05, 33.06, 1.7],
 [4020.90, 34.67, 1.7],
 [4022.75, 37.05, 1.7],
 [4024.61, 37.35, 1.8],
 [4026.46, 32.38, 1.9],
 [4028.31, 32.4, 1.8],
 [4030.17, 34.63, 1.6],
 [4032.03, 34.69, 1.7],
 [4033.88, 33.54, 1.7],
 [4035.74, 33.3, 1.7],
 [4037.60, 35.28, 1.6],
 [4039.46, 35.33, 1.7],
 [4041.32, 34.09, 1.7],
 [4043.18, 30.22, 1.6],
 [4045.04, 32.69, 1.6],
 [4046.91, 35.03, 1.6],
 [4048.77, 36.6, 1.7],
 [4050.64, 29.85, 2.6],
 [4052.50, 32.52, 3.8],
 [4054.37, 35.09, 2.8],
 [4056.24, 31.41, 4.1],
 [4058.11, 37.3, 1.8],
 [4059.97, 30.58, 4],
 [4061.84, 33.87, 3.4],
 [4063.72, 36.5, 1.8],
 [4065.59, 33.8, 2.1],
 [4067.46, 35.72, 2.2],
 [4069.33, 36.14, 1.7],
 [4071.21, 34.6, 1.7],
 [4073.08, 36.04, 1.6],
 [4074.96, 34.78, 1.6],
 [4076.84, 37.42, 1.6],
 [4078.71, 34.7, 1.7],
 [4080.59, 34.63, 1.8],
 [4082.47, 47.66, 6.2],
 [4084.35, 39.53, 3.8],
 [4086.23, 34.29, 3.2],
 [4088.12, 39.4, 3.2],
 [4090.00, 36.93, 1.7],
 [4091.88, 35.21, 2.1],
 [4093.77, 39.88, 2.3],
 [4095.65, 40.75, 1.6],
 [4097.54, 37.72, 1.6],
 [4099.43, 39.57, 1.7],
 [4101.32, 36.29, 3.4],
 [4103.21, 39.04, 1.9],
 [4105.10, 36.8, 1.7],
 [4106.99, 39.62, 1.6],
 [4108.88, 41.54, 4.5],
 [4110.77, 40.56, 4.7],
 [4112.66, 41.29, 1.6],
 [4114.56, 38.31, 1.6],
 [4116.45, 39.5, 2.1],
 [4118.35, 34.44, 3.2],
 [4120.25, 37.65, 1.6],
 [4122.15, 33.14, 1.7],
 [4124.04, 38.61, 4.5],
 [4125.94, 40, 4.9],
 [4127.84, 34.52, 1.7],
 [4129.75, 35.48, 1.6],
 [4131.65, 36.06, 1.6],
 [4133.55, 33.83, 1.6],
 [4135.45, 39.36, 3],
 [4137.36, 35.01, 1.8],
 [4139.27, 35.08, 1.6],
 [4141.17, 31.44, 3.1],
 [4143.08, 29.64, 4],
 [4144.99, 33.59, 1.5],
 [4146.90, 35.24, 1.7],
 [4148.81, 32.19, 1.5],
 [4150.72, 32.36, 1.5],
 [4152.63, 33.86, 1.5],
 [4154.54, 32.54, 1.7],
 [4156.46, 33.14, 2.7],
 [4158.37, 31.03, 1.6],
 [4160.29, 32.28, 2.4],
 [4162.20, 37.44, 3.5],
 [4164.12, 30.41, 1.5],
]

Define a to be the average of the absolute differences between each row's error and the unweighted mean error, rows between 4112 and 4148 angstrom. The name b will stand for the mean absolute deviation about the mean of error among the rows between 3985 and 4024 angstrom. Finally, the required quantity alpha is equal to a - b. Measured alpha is 0.84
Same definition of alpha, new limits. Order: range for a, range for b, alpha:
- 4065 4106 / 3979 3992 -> 0.69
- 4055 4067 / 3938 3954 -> 0.69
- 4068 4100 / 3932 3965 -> 0.64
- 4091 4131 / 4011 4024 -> 0.95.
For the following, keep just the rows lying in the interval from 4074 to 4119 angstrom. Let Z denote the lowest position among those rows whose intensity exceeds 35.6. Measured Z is 4076.84 angstrom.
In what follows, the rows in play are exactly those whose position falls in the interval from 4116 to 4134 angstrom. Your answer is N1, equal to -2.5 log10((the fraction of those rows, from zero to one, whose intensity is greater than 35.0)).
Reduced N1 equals 0.6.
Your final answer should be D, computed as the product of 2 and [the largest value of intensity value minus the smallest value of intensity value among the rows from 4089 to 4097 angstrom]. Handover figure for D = 11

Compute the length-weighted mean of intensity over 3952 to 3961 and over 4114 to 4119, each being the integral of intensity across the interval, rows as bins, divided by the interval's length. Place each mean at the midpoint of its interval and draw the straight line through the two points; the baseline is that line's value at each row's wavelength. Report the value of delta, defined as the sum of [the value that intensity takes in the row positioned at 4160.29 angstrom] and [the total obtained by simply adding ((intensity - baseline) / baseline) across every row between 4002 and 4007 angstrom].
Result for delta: 32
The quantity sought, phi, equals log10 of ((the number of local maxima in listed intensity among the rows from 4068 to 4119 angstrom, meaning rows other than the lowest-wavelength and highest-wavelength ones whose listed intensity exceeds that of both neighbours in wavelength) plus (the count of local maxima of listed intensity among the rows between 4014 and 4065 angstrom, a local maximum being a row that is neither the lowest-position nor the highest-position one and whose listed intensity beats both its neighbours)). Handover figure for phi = 1.230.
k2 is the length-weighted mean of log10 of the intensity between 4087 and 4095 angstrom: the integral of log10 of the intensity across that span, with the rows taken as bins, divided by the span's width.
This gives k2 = 1.58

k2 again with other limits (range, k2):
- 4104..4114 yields 1.60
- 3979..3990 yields 1.59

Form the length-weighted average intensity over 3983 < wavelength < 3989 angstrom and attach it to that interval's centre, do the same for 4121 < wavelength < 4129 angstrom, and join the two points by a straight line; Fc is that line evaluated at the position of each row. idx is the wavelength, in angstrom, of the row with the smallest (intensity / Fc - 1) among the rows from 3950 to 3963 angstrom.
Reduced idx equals 3952.97 angstrom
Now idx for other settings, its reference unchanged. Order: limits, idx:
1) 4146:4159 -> 4158.37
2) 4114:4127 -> 4122.15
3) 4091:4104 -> 4091.88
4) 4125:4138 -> 4133.55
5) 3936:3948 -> 3940.25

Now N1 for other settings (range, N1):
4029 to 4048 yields 1.3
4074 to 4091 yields 0.6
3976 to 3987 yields 0.0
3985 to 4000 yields 0.1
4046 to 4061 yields 0.8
